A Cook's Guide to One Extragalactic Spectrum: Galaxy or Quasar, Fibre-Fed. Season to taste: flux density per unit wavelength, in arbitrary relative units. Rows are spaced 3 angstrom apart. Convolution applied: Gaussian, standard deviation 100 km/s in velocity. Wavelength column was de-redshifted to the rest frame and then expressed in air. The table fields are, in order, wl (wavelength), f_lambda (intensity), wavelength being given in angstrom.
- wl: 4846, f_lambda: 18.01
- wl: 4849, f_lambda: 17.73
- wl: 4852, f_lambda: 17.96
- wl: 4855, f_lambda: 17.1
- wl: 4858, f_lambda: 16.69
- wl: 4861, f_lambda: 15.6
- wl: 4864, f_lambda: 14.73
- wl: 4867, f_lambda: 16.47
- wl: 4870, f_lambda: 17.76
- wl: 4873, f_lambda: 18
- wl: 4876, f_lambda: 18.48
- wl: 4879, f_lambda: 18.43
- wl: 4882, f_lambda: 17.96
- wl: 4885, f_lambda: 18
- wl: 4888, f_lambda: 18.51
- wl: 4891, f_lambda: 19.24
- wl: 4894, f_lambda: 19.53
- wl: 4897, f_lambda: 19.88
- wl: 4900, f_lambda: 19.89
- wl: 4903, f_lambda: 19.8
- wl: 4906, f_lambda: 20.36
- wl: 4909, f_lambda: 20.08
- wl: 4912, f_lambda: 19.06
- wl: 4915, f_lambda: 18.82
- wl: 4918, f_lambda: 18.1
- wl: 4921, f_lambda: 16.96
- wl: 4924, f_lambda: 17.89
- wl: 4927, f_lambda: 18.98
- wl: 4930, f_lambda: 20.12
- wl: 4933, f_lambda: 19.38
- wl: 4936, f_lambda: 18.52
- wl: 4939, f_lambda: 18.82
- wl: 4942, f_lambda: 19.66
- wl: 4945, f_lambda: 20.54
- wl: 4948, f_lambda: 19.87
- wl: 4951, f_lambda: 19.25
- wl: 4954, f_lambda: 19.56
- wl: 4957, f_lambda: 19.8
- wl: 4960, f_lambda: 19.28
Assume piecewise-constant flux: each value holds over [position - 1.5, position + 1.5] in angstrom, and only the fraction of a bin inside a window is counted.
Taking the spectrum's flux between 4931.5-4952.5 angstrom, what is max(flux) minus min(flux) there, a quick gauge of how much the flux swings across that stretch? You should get 2.02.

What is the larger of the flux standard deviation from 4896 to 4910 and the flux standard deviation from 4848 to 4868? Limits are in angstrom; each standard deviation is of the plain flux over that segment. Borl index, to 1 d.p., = 1.1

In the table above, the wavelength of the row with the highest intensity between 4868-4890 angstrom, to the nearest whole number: 4888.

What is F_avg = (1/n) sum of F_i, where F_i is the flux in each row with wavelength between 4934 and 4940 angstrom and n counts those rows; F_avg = 18.7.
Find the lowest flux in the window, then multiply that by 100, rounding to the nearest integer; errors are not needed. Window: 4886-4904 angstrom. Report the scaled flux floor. 1851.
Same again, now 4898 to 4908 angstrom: 1980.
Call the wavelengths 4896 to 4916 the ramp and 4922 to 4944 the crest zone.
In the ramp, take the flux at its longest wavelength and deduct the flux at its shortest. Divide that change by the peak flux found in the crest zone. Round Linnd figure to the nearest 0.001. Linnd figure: -0.053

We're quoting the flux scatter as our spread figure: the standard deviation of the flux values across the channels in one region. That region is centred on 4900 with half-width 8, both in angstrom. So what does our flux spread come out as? 0.3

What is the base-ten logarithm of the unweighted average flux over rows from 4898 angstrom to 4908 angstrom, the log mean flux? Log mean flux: 1.301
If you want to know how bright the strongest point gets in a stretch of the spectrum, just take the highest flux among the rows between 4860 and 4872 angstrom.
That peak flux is 17.76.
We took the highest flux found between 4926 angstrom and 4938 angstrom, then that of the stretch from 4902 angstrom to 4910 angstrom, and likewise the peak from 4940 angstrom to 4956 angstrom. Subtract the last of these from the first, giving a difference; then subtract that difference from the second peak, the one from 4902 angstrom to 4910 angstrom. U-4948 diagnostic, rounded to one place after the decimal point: 20.8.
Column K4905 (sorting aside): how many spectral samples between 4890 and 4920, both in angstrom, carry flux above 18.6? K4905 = 9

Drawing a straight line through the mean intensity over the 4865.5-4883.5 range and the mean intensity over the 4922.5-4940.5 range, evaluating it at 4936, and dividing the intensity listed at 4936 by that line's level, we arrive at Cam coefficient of 0.97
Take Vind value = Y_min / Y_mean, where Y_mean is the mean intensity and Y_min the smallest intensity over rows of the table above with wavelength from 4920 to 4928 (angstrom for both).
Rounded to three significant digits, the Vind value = 0.945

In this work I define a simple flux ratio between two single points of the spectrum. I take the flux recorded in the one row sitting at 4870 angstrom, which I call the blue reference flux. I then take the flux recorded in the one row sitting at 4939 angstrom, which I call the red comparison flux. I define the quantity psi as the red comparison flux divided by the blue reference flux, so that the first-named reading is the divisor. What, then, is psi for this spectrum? 1.06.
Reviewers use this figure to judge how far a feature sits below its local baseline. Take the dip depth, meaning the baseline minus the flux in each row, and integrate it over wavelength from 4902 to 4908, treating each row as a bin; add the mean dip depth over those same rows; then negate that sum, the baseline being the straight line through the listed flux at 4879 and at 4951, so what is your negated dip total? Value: 10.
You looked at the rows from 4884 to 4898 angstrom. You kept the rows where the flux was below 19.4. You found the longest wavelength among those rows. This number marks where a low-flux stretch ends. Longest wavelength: 4891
